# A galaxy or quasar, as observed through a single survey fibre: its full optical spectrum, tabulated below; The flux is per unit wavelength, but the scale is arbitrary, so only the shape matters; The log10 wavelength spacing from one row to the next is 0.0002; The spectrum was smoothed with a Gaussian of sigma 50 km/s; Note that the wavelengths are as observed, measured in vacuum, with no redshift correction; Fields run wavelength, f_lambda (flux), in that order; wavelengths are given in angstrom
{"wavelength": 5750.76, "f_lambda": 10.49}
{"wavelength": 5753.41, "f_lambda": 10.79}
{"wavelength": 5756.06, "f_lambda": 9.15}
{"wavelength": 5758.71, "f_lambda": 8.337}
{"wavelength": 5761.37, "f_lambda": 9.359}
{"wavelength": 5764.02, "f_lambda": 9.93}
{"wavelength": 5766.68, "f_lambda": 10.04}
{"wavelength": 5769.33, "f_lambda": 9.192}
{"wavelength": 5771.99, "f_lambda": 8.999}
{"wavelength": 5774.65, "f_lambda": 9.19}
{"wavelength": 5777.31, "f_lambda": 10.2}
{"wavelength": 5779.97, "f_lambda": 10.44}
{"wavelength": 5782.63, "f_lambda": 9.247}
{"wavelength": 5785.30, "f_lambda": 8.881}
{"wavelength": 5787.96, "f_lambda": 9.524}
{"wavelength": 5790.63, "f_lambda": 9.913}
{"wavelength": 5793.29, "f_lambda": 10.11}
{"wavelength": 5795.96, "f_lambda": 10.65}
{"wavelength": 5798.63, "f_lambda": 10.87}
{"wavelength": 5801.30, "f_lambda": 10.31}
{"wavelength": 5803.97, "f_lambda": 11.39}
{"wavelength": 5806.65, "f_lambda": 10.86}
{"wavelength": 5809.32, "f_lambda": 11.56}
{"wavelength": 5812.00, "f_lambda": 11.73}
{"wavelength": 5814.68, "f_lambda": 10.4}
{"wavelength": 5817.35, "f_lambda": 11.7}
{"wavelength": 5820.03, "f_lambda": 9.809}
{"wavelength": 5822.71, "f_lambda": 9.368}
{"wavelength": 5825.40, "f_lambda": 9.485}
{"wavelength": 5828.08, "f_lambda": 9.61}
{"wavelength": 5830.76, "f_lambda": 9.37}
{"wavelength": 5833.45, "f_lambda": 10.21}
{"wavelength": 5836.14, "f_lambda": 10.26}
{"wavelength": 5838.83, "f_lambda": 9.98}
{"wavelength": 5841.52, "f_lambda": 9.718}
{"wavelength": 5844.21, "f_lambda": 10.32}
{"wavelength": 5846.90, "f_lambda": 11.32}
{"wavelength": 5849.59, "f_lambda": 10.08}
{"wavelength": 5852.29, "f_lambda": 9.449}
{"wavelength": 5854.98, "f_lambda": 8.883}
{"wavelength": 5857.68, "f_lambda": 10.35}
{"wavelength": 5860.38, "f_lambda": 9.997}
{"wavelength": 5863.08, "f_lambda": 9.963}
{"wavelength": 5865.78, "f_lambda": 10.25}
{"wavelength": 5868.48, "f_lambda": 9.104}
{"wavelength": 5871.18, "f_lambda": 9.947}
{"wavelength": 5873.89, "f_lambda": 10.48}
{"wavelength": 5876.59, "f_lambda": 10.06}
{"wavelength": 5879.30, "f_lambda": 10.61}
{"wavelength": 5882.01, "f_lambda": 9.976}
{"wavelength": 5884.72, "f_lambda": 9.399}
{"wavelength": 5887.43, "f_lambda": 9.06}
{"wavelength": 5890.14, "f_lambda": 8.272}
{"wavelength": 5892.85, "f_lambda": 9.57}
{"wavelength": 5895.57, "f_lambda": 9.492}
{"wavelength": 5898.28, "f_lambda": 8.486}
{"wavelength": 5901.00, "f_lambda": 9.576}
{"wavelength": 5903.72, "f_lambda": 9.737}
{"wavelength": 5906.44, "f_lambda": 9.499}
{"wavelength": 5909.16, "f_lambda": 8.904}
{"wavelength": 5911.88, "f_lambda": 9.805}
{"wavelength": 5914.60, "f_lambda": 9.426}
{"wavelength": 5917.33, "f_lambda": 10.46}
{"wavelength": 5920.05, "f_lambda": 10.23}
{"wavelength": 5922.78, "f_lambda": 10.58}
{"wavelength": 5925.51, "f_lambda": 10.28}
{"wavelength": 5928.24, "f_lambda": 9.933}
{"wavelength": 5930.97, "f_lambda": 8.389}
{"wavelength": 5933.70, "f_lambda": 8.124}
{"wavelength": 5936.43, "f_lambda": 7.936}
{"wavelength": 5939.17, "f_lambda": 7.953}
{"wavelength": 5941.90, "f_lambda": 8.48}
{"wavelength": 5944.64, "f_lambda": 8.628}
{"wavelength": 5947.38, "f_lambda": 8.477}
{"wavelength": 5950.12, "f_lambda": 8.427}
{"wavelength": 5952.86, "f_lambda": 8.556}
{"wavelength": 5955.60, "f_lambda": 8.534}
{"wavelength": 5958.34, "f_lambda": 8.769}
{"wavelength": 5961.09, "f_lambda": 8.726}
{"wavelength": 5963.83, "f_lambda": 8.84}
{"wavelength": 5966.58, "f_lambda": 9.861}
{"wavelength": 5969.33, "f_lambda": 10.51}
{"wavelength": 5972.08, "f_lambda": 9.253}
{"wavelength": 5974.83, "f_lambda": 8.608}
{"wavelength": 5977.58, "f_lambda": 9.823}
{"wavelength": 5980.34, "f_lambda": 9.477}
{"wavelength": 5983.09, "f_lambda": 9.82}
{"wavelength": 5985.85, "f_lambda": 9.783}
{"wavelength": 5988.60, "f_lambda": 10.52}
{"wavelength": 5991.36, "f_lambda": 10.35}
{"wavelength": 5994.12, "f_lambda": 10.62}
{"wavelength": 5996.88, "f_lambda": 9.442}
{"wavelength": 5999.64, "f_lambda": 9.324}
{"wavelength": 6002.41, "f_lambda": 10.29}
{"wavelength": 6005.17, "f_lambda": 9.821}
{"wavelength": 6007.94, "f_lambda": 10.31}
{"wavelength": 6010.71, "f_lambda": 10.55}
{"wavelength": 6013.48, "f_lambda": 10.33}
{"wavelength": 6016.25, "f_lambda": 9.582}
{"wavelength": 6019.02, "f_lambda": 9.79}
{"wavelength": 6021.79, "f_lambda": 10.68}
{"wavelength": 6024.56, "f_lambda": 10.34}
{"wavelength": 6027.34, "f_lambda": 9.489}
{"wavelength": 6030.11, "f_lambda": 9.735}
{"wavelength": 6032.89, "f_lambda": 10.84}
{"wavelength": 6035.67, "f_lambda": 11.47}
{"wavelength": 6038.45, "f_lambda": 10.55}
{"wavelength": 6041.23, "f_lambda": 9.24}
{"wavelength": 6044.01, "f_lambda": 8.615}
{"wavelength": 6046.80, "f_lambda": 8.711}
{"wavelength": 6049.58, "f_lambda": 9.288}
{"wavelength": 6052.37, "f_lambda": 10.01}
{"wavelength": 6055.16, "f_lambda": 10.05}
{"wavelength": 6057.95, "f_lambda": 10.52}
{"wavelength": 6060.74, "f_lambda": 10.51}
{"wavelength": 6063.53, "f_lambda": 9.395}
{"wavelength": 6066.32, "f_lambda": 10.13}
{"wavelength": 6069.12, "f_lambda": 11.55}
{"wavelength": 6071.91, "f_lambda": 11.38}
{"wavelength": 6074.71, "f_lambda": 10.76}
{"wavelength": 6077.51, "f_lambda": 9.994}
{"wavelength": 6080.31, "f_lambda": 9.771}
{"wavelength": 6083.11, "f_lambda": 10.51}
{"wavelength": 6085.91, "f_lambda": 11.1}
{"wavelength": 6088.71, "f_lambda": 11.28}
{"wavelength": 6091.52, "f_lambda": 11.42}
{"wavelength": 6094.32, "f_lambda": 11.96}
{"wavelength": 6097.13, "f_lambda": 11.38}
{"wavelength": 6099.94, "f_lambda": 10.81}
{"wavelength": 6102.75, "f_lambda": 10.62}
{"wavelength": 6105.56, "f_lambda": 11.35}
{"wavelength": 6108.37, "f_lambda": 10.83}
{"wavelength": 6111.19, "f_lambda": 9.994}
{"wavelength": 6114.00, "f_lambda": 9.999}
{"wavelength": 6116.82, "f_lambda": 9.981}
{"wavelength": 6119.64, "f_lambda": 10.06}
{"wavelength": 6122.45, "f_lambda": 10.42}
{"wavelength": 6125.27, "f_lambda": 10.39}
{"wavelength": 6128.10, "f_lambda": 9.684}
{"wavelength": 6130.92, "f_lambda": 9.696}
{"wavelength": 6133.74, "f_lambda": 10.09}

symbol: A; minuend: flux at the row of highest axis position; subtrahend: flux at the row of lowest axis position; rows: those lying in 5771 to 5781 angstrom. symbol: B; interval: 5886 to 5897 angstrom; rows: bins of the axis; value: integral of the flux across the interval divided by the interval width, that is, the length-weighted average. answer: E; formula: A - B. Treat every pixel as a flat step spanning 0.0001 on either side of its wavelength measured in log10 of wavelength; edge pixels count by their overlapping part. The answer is -7.7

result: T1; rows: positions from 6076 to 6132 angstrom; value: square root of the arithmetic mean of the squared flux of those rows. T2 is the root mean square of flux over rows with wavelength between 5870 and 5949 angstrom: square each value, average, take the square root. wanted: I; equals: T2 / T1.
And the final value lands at 0.89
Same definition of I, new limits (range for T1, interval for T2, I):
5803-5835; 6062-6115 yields 1.03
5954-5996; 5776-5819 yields 1.10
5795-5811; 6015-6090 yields 0.93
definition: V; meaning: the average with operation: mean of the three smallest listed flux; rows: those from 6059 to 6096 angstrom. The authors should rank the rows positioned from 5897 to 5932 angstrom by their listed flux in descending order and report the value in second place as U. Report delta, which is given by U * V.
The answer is 102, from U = 10.46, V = 9.72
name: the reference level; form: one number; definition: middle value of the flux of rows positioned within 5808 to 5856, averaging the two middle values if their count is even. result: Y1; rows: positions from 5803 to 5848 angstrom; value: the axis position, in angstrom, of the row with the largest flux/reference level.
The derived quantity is 5812.00 angstrom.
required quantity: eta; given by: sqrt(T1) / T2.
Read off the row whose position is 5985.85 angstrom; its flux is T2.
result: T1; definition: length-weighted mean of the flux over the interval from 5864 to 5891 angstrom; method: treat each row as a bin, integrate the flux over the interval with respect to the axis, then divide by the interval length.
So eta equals 0.319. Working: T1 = 9.7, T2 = 9.783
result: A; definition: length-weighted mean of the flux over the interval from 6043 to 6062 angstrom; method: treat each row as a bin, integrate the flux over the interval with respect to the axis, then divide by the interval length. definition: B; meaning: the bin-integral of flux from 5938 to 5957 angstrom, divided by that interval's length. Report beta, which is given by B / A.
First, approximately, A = 9.7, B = 8.4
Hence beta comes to 0.87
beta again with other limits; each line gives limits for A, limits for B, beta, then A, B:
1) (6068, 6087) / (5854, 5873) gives 0.92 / 10.7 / 9.8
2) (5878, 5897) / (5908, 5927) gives 1.05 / 9.5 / 10.0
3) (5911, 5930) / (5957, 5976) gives 0.92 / 10.1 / 9.2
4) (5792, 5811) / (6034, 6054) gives 0.90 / 10.8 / 9.7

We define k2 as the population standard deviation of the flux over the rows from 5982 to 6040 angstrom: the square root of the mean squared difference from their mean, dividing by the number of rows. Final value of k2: 0.5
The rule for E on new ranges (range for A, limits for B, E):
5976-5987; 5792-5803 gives -10.6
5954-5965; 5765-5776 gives -9.1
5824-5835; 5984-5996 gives -9.5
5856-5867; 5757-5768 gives -9.5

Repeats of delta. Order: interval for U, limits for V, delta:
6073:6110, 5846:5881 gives 104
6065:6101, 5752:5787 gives 101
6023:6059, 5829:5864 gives 100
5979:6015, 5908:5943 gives 84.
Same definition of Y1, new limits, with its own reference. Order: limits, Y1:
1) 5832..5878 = 5846.90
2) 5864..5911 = 5879.30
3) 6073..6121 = 6094.32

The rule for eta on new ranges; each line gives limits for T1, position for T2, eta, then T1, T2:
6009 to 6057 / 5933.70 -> 0.389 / 10.0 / 8.124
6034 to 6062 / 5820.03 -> 0.321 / 9.9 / 9.809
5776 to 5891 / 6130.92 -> 0.327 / 10.1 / 9.696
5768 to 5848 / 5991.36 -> 0.308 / 10.2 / 10.35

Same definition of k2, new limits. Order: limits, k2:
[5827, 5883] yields 0.5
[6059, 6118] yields 0.7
